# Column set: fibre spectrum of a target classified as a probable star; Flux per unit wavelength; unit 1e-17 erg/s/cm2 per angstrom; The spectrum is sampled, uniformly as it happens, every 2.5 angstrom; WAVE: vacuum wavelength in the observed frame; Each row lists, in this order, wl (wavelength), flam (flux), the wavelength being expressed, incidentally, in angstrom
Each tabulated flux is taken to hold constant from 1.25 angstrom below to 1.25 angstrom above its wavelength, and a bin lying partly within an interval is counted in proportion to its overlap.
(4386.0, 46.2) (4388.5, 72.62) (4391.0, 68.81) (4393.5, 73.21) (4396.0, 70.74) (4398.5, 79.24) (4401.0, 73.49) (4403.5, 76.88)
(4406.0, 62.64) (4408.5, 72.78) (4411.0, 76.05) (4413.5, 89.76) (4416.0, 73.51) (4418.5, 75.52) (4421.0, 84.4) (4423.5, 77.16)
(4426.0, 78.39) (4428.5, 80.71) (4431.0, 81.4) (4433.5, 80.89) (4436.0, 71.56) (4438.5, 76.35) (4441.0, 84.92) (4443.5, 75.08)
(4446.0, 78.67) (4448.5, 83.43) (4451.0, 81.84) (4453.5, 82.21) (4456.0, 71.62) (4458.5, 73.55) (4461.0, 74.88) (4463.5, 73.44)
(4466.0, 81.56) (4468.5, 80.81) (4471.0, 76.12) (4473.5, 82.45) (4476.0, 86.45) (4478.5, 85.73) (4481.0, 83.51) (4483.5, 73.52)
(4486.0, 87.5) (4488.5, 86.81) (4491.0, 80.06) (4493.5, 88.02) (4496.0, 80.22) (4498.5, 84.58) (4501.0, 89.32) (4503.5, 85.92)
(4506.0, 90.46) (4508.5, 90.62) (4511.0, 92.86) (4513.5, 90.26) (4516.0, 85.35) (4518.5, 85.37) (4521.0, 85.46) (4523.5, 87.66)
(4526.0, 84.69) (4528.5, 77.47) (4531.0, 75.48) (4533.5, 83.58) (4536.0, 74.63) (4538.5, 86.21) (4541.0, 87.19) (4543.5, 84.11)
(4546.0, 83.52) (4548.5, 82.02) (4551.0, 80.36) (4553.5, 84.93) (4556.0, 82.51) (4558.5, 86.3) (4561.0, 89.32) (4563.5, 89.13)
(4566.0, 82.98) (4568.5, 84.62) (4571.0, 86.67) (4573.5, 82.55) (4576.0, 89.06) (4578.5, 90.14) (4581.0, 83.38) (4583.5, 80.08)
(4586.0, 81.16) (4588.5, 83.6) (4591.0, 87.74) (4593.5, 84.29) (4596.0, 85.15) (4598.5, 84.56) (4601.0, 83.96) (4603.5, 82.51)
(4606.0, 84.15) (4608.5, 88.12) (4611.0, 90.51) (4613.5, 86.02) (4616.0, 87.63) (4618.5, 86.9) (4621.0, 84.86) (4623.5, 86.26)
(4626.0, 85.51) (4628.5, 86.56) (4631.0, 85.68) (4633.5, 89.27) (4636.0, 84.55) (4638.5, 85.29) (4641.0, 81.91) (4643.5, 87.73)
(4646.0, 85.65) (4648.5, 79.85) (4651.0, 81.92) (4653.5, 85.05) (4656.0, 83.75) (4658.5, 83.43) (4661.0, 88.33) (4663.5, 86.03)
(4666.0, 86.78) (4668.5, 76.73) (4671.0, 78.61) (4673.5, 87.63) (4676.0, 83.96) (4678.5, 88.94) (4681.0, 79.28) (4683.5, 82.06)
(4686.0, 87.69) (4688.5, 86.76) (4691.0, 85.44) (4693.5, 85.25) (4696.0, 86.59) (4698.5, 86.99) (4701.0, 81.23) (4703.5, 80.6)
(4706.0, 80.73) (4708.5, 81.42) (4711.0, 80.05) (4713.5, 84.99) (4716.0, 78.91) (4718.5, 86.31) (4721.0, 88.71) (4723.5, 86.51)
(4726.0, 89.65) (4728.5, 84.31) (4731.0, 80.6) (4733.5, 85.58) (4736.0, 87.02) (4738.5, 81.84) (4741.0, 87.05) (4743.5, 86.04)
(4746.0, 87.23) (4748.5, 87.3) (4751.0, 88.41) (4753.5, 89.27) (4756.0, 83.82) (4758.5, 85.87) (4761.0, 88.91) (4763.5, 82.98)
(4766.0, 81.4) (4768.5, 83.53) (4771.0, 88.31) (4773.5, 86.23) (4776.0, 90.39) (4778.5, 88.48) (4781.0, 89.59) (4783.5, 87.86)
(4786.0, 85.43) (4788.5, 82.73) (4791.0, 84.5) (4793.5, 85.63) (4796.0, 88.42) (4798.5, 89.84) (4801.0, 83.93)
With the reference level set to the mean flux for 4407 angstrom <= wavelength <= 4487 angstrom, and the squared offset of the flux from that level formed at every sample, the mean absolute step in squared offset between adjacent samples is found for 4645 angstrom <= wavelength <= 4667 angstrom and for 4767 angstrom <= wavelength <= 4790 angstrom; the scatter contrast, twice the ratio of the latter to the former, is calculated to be 3.2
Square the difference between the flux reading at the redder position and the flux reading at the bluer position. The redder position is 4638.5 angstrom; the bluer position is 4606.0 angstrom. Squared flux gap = 1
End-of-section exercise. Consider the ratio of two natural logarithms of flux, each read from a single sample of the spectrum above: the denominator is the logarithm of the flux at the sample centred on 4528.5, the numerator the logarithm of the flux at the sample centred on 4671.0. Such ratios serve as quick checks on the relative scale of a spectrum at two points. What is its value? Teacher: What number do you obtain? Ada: 1.00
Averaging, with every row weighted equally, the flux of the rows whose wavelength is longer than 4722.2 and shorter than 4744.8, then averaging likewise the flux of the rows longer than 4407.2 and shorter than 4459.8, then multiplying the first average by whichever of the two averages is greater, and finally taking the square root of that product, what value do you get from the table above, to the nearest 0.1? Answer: 85.4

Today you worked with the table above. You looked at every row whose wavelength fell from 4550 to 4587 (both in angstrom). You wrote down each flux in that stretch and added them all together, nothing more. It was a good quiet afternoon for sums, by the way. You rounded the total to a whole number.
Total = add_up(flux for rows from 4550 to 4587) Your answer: 1273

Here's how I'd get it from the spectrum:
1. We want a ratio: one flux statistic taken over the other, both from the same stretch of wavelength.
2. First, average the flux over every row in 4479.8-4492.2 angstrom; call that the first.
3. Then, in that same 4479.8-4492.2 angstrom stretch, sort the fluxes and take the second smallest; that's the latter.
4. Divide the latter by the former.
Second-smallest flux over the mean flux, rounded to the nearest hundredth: 0.97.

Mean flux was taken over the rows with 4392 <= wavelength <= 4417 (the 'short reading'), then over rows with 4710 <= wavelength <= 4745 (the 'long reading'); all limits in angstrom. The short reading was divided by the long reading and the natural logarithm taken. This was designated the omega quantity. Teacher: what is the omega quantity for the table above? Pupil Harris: -0.13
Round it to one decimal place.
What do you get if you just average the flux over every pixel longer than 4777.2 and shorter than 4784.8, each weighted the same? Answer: 88.6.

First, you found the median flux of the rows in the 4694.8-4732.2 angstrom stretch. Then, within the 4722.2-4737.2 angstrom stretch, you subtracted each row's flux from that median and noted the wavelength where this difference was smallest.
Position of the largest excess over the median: 4726.0 angstrom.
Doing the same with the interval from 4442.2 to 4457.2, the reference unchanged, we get 4448.5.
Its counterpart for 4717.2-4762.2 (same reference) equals 4726.0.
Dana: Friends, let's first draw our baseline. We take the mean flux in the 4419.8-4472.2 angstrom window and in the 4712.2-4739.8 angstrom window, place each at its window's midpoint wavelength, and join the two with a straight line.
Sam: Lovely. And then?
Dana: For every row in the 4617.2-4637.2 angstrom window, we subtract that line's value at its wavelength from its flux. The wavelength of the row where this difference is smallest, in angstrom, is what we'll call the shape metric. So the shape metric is 4636.0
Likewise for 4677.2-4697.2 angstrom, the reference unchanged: 4681.0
